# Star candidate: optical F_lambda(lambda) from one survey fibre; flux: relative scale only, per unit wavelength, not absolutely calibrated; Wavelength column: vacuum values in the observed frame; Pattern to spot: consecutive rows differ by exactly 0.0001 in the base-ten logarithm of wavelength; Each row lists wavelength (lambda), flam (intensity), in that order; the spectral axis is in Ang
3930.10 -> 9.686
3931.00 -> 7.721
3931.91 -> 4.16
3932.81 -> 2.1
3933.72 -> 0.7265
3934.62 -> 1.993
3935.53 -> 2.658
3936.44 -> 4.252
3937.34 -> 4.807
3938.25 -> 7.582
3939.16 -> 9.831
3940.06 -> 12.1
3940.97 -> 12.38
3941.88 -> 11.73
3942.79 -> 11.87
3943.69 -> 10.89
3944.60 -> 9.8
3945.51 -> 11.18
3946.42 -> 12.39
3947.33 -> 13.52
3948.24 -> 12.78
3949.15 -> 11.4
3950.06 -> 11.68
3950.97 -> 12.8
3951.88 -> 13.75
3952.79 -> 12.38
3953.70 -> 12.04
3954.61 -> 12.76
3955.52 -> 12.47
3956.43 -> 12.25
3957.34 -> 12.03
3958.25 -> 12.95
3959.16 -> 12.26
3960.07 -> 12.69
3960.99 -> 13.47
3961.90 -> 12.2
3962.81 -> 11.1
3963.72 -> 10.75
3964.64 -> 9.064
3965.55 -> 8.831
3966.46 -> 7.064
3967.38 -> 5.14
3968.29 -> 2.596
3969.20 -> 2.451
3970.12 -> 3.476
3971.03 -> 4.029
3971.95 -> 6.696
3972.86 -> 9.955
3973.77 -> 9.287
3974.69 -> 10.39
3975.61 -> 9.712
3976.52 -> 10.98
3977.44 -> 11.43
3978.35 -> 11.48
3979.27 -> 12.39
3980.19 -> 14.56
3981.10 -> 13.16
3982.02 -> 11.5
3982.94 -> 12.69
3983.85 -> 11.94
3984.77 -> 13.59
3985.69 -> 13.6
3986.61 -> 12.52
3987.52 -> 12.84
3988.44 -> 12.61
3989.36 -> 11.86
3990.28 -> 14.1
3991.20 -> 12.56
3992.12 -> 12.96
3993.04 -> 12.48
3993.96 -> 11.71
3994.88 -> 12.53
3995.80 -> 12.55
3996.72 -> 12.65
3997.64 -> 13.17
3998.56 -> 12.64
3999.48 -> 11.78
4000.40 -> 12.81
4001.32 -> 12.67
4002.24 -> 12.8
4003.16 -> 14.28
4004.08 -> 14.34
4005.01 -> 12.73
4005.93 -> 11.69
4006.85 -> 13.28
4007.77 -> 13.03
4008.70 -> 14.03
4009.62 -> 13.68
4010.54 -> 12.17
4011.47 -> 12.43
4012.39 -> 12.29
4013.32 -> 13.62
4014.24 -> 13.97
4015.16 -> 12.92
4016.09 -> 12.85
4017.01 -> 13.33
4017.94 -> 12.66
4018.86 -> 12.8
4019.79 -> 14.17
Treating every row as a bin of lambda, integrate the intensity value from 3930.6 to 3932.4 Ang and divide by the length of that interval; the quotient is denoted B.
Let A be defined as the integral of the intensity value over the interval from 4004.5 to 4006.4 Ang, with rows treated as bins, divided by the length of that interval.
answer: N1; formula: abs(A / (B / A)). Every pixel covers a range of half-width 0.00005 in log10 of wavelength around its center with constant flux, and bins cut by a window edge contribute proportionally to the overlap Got 26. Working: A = 12.2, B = 5.8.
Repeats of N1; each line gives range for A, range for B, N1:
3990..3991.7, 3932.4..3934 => 119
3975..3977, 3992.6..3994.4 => 9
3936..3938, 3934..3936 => 11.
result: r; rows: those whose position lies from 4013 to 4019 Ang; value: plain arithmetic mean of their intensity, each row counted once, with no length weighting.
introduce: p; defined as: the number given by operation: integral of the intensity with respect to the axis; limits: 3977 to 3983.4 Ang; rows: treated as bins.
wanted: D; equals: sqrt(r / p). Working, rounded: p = 80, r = 13.2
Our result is 0.406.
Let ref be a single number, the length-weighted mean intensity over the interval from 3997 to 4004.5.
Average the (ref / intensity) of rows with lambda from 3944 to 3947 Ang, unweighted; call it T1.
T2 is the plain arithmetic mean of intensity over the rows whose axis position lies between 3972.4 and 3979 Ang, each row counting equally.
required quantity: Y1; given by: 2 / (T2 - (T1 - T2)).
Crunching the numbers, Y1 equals 0.101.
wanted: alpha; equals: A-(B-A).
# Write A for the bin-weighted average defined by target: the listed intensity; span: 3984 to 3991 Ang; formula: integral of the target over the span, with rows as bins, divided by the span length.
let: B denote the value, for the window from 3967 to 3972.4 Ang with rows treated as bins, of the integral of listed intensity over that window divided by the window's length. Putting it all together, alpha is 22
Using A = 12.9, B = 4.0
